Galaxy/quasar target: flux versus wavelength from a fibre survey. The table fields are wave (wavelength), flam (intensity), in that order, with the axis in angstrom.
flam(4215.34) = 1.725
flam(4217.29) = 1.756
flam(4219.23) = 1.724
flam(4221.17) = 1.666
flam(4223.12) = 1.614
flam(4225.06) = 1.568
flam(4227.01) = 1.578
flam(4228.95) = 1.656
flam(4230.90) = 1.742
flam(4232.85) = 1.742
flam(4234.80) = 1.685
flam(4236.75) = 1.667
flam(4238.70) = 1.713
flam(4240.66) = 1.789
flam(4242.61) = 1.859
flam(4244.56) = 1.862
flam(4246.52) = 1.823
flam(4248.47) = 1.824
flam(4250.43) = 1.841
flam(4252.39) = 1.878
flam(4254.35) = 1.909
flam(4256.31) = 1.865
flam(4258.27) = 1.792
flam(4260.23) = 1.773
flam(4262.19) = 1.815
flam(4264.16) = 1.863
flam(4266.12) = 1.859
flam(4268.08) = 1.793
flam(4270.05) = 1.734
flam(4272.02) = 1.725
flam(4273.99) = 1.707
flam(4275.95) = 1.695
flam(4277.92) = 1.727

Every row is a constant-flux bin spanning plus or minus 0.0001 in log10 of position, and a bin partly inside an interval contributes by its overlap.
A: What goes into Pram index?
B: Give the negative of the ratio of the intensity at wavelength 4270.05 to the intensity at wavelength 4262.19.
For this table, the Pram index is -0.96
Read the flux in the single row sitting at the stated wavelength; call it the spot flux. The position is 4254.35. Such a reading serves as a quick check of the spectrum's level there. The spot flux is 1.909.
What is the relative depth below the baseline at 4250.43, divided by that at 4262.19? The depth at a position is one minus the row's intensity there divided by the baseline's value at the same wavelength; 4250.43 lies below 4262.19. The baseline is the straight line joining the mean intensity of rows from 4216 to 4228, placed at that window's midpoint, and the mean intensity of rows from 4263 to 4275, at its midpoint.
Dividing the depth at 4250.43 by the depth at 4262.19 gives 2.1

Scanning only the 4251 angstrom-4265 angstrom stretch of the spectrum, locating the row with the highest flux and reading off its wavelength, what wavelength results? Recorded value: 4254.35 angstrom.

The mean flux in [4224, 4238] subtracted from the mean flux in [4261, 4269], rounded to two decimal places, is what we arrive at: 0.17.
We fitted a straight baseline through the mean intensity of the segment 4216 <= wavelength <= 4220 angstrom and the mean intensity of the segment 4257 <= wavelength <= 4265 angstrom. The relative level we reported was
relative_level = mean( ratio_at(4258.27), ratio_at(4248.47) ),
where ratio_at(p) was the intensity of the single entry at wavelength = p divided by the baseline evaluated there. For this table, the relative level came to 1.01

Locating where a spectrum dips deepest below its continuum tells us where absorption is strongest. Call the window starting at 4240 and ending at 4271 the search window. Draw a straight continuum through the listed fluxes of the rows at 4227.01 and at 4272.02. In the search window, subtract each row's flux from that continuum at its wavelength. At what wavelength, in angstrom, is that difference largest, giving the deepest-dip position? 4270.05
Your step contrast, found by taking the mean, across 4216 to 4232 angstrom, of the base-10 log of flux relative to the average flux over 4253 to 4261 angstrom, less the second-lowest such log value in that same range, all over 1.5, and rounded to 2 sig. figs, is 0.015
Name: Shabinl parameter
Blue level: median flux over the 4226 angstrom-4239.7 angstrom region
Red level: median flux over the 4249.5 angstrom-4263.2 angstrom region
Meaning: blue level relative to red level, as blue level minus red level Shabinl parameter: -0.16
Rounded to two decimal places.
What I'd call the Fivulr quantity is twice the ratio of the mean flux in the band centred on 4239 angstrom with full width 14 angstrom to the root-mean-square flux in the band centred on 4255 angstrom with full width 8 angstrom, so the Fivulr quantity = 1.89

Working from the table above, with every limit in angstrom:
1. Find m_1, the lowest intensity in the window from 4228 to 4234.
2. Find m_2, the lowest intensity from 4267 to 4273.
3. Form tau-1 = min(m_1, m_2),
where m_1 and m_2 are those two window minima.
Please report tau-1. 1.66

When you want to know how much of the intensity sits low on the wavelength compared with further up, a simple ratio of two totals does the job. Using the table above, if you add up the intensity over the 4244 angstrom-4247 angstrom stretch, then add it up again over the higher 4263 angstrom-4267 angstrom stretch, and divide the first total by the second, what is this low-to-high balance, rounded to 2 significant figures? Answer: 0.99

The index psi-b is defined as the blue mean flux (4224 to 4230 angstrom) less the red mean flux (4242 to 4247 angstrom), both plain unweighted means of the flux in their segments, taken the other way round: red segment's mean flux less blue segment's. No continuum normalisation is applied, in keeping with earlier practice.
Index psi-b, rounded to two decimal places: 0.25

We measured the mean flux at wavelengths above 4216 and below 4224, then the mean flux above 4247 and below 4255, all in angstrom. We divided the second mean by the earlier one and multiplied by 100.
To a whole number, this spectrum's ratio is 110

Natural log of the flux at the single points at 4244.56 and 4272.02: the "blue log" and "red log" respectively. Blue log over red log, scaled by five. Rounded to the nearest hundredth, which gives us 5.70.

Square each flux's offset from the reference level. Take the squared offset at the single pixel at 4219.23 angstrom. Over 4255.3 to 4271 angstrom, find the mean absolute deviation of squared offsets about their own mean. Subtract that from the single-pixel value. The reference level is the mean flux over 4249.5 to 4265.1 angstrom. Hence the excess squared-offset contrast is 0.011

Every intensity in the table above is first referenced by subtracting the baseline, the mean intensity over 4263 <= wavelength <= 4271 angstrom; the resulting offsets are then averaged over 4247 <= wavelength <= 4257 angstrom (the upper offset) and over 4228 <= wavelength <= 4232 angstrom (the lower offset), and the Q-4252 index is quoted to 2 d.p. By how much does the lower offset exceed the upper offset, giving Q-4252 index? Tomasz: -0.16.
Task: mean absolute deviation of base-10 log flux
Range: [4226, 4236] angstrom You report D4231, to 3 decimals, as 0.013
